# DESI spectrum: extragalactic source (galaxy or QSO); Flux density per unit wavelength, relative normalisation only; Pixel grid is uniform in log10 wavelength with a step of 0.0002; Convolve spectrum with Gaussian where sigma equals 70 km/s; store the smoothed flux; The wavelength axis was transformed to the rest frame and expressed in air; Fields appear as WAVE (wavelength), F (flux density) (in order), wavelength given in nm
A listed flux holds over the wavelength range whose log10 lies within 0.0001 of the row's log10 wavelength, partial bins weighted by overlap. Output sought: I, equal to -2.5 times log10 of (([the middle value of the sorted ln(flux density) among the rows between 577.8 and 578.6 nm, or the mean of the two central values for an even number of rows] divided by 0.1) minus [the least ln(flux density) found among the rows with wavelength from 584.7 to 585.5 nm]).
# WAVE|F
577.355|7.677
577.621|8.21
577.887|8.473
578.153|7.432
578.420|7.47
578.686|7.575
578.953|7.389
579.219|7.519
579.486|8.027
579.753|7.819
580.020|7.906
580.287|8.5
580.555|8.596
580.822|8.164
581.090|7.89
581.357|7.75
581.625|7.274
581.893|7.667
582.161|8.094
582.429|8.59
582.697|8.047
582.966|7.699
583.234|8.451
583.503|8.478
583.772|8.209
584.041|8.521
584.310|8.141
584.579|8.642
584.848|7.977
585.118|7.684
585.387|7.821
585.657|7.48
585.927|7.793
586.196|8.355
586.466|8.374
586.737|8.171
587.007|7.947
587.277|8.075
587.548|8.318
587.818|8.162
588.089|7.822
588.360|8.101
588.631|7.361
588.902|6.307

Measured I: -3.14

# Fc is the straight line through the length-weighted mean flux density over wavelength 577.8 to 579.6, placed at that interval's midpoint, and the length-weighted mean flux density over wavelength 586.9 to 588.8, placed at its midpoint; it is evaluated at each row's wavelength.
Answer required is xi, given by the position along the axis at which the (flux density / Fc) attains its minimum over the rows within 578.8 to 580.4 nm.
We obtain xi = 578.953 nm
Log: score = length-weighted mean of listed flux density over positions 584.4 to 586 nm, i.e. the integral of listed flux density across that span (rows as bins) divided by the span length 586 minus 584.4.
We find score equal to 7.91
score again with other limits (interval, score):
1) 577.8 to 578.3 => 7.88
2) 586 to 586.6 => 8.32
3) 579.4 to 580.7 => 8.17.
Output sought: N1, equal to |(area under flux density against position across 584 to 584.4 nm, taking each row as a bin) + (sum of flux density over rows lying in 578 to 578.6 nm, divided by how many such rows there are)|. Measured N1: 10.8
